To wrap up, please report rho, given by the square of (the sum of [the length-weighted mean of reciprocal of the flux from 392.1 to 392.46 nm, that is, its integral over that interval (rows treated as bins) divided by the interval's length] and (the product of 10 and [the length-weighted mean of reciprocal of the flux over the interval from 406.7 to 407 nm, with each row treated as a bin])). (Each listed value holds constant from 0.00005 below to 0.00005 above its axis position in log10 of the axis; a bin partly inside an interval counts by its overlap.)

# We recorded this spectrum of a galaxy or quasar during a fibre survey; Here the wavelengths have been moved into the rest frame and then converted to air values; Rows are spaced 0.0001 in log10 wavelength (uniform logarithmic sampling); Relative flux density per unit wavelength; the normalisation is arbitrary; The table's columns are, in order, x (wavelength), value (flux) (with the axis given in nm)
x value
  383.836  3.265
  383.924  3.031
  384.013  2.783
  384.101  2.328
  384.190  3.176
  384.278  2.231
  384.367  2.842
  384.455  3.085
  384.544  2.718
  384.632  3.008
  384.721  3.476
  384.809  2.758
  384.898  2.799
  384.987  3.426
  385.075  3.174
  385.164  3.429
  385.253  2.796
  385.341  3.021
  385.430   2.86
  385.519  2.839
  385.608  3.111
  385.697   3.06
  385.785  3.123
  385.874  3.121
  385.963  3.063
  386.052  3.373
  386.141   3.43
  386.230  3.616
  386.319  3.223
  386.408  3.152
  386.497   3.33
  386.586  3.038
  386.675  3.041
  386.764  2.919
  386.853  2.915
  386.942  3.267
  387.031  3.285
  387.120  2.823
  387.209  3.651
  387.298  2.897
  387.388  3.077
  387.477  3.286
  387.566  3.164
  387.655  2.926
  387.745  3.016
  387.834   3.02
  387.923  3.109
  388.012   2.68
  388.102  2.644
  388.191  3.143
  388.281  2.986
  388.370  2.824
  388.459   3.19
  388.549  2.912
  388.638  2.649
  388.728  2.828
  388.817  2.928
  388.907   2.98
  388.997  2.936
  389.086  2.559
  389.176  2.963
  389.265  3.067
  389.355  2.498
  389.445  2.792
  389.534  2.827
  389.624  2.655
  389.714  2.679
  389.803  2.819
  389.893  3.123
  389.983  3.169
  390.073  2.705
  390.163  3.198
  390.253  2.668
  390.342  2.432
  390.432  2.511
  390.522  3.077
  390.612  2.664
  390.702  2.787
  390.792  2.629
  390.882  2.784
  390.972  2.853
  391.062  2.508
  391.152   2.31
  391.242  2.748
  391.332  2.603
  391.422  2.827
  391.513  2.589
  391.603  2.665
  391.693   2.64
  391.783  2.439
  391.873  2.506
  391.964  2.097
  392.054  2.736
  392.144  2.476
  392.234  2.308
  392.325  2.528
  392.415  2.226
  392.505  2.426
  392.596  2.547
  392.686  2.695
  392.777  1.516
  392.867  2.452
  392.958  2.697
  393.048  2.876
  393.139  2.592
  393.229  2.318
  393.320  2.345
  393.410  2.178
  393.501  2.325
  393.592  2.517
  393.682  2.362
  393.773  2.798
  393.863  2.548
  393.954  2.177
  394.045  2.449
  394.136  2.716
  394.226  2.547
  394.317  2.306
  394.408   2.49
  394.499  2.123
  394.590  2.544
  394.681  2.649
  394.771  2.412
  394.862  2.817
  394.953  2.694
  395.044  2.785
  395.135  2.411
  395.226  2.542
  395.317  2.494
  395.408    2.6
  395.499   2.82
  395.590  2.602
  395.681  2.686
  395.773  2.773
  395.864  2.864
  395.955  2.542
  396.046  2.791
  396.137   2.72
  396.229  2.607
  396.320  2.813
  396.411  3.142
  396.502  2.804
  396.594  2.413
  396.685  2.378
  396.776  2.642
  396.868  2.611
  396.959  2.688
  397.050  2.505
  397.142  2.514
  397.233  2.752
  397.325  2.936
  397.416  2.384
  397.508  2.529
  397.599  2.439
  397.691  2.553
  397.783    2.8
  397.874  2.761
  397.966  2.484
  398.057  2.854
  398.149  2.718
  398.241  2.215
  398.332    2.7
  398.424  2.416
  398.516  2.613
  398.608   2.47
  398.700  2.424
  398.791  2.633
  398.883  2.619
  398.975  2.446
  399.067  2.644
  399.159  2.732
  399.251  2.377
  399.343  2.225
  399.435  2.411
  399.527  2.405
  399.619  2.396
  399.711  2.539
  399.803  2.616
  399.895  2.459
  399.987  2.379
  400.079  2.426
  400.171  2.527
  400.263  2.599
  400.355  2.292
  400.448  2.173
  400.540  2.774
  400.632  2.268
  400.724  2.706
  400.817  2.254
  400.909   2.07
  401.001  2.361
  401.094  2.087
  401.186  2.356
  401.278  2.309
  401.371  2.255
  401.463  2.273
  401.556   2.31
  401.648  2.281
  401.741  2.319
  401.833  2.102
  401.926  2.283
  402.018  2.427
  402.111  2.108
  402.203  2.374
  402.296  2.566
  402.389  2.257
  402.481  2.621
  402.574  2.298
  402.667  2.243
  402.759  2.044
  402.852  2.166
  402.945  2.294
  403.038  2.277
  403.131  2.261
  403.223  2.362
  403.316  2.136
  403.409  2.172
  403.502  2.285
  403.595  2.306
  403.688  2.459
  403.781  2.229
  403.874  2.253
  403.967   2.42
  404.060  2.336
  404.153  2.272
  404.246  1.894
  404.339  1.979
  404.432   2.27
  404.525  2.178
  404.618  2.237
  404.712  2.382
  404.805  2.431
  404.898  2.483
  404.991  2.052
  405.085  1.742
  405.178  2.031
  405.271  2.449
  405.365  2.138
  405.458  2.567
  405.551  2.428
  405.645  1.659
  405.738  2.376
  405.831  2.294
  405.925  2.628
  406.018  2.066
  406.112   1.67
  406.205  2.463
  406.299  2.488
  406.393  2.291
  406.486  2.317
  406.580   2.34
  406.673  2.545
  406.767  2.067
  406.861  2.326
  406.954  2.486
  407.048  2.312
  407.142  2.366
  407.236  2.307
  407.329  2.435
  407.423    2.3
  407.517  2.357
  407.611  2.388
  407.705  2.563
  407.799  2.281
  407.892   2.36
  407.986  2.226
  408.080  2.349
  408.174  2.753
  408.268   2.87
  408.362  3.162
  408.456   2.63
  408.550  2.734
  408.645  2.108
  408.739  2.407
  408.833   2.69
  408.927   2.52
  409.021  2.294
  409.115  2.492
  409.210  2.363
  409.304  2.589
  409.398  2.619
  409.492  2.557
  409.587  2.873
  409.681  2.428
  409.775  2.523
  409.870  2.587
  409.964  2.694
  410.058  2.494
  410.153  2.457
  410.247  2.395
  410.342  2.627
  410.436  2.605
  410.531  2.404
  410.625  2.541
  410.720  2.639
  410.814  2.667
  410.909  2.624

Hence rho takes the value 22.8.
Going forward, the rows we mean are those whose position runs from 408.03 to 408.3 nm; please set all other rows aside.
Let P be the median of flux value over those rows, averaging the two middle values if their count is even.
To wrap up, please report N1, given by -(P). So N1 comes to -2.8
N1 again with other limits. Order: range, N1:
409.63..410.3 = -2.5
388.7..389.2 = -2.9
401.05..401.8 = -2.3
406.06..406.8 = -2.3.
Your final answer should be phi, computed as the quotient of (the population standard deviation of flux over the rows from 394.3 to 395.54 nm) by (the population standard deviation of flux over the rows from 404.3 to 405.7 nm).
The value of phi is 0.7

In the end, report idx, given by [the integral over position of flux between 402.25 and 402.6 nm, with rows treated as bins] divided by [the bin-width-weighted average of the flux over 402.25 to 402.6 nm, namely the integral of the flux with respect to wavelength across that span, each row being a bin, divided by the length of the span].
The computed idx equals 0.350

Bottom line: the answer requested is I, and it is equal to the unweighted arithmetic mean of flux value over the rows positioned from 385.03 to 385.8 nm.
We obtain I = 3.0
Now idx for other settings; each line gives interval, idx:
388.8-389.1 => 0.300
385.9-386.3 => 0.400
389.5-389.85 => 0.350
